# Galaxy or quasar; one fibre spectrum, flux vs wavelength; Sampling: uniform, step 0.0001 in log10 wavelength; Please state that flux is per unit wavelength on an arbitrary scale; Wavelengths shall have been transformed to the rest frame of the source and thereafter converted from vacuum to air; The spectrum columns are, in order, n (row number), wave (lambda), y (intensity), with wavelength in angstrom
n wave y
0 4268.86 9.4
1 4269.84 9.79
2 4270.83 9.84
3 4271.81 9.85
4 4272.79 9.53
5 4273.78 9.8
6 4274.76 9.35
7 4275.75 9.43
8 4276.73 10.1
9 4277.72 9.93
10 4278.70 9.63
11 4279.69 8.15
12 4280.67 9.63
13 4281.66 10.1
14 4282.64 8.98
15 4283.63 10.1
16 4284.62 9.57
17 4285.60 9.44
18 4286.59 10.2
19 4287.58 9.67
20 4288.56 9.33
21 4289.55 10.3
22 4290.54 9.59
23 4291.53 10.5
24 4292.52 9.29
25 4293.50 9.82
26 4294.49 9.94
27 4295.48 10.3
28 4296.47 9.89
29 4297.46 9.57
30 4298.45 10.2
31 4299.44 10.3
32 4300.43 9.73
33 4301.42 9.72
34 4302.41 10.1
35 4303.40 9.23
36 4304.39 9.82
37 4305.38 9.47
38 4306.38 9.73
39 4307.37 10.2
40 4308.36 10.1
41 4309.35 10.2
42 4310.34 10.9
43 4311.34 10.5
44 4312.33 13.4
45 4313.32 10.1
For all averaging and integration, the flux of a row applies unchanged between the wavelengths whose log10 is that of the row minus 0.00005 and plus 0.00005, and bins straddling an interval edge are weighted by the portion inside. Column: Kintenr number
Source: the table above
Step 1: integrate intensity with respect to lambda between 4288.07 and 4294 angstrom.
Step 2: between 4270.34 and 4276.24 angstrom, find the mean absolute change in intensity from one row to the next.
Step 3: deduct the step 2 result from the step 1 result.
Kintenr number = 57.9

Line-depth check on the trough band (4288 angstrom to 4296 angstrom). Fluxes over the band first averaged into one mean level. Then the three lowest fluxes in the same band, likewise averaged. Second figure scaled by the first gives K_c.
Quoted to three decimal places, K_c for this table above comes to 0.951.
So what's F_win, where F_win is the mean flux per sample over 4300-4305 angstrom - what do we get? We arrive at 9.72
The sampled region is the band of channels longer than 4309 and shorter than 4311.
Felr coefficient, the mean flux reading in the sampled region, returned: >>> 10.55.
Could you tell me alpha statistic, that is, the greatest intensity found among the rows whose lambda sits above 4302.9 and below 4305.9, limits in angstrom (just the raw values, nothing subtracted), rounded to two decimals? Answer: 9.82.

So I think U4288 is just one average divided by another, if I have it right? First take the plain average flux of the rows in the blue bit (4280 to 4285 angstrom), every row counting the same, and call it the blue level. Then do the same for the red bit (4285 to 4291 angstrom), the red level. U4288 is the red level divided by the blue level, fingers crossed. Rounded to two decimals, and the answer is 1.01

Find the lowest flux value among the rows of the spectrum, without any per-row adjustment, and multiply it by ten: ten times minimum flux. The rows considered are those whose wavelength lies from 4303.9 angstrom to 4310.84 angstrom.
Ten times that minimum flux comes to 94.7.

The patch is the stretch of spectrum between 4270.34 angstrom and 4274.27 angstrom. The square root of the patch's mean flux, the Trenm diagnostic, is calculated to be 3.12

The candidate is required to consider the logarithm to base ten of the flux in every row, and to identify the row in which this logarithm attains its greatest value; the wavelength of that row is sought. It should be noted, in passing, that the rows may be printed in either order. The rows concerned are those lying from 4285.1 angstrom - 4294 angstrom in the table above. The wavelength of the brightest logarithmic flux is 4291.53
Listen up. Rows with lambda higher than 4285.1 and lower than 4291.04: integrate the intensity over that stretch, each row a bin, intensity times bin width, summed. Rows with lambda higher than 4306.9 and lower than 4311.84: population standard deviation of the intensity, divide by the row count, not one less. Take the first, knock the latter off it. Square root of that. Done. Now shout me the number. 7.6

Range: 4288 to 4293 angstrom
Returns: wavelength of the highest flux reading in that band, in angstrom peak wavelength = 4291.53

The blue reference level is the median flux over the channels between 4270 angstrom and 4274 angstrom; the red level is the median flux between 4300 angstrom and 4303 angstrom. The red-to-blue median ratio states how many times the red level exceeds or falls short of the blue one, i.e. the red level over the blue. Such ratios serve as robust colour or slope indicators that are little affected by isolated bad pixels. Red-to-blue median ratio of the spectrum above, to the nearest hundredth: 0.99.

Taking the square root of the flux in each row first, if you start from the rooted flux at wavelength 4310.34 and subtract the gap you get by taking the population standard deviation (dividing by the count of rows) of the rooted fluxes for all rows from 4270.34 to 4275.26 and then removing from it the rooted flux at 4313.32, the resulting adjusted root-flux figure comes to 6.45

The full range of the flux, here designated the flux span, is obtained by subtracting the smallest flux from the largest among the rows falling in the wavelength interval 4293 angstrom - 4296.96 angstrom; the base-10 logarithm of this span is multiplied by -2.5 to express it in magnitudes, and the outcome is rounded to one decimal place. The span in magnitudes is 0.8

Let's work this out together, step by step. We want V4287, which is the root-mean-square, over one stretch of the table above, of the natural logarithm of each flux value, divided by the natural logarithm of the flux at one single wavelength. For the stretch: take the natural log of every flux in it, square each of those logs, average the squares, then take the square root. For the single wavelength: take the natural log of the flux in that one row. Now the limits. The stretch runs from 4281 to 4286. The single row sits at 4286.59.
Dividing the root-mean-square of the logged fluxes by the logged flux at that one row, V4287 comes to 0.9754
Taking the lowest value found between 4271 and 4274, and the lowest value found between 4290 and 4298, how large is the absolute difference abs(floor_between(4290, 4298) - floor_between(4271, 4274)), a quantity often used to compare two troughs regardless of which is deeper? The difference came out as 0.24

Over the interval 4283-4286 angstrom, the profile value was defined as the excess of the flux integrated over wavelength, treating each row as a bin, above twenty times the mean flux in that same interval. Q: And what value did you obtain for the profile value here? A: -165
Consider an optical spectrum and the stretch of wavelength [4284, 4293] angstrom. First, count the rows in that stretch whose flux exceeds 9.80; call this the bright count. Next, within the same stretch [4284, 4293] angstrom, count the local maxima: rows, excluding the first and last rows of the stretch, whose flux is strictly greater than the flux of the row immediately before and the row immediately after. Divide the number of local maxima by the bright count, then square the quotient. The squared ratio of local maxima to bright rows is 1.00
